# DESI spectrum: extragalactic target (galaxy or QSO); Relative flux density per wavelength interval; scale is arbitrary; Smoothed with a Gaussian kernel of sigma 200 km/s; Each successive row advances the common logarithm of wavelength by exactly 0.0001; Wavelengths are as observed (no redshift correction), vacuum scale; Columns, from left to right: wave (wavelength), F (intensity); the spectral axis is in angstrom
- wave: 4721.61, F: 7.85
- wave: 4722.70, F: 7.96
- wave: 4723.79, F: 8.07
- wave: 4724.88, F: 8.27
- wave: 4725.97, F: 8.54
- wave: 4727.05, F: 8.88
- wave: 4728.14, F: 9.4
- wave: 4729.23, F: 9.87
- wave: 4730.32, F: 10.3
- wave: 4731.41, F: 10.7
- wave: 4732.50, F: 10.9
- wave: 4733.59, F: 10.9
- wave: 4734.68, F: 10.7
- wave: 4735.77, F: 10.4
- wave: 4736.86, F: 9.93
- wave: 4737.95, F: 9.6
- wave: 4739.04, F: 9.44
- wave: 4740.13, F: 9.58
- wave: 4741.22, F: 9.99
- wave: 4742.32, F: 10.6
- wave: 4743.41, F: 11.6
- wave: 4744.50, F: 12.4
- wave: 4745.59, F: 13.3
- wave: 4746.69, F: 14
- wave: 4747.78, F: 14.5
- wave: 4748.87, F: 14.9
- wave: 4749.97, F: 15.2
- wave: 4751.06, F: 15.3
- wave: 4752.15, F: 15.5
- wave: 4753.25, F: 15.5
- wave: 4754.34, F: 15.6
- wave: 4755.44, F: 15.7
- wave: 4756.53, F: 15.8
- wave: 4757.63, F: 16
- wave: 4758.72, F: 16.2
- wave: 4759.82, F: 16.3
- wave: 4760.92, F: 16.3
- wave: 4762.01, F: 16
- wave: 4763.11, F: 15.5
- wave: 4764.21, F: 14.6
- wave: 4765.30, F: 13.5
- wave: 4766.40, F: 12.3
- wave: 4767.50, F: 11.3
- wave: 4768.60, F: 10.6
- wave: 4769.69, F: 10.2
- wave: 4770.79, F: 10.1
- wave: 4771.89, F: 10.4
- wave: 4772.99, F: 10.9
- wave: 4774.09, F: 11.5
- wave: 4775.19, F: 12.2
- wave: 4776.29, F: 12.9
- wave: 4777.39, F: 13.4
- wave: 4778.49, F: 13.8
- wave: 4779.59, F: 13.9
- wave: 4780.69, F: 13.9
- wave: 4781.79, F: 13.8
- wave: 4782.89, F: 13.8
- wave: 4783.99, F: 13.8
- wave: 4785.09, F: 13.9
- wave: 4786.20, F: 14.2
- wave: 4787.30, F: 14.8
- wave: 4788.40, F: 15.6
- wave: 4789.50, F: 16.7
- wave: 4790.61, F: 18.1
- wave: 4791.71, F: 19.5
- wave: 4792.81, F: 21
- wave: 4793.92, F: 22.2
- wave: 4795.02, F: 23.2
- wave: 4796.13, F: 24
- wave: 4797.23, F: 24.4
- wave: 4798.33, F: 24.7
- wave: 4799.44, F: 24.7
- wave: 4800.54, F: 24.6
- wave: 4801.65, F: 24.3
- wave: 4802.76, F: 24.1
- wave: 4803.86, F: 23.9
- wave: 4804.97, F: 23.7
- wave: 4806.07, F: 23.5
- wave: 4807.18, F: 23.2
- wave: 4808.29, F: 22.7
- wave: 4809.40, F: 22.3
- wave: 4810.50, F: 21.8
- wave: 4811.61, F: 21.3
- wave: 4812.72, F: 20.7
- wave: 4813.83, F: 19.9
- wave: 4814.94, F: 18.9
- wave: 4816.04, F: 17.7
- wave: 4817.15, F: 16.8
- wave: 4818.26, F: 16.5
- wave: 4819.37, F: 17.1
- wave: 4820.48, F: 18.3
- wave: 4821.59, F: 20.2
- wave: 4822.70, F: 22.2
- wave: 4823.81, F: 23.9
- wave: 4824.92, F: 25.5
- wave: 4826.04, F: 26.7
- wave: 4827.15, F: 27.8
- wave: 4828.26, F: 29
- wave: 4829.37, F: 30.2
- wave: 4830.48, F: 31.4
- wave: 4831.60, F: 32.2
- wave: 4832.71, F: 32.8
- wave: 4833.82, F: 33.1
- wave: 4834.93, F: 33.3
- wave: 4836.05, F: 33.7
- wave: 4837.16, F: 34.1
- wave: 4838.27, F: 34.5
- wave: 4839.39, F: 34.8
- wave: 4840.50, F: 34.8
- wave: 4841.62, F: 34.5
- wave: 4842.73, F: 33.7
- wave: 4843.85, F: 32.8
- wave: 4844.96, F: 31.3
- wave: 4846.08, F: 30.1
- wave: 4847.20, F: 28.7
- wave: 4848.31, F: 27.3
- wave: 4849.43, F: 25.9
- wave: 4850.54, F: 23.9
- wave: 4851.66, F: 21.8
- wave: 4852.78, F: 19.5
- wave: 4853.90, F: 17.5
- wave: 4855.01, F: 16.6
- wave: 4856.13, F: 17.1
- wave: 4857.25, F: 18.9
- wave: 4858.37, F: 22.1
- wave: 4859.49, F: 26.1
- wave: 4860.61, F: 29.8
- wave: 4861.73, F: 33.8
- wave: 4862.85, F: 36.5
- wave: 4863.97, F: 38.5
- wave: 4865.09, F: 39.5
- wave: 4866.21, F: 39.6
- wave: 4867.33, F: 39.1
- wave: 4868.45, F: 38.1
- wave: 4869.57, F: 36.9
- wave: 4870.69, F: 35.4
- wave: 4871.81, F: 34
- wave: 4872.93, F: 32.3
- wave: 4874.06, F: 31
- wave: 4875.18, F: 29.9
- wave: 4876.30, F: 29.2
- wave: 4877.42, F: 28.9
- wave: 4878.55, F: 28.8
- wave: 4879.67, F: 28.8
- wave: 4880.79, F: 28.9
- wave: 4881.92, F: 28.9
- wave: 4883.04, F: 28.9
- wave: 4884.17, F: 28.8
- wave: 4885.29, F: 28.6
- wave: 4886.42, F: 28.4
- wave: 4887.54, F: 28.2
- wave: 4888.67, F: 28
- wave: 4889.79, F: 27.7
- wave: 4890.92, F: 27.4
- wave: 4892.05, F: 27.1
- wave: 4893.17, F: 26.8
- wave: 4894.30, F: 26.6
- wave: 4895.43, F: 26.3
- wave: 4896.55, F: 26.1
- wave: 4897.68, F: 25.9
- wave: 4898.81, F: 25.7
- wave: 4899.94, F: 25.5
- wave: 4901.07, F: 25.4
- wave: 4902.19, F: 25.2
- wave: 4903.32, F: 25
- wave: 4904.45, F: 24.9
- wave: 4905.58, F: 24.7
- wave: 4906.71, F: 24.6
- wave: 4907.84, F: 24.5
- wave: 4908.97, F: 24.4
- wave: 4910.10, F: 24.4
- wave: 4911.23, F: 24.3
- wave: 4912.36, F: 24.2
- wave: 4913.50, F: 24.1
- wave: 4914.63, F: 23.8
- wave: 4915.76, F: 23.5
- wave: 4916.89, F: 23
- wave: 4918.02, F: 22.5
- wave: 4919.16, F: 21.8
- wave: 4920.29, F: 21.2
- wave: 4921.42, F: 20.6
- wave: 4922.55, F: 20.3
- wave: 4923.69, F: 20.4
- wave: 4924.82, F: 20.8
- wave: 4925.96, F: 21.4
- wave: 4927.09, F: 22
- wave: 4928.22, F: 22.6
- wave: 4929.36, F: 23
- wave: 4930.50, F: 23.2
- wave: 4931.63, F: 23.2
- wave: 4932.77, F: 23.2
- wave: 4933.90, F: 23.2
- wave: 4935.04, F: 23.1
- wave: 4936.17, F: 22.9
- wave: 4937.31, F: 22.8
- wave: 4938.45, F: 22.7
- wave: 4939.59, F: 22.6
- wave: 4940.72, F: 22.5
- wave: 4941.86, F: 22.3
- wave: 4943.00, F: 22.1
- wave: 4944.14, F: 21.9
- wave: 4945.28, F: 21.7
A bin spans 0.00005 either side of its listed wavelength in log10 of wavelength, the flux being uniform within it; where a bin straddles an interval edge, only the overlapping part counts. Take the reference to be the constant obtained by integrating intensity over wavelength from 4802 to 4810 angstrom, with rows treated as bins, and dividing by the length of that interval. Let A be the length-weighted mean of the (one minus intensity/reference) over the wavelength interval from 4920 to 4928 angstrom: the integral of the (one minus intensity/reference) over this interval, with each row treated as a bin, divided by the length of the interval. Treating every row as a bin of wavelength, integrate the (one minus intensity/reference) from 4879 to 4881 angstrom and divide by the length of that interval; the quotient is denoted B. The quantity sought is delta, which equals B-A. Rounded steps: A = 0.1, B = -0.24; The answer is -0.34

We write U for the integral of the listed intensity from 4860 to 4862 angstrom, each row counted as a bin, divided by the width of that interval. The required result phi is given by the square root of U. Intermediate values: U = 31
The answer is 5.6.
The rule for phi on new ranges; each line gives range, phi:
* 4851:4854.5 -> 4.4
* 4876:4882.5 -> 5.4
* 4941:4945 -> 4.7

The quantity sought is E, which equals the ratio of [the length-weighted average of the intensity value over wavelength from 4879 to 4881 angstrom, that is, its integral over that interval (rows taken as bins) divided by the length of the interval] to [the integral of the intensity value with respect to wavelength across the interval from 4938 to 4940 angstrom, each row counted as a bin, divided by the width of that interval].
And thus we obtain 1.3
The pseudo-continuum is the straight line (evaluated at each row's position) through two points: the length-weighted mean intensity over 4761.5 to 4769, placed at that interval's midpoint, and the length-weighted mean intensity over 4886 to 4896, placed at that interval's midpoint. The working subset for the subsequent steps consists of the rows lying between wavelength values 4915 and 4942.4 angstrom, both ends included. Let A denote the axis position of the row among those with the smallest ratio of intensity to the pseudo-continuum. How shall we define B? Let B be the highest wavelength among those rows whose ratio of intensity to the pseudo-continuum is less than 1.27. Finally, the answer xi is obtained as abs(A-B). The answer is 19.3 angstrom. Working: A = 4922.55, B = 4941.86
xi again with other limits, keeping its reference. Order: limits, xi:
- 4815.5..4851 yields 32.3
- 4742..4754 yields 5.5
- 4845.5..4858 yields 2.2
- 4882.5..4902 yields 0.0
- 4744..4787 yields 15.4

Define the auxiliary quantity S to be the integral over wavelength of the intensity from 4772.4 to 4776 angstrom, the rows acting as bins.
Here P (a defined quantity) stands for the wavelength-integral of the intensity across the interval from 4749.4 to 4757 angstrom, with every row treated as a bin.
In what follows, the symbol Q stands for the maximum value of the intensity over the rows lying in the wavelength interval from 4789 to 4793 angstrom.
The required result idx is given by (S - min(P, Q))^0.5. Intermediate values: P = 118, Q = 21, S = 42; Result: 5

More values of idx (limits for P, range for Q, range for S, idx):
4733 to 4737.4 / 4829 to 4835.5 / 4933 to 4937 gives 8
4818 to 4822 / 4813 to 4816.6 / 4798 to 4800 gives 5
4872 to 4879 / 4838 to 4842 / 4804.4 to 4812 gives 12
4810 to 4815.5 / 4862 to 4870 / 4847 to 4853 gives 10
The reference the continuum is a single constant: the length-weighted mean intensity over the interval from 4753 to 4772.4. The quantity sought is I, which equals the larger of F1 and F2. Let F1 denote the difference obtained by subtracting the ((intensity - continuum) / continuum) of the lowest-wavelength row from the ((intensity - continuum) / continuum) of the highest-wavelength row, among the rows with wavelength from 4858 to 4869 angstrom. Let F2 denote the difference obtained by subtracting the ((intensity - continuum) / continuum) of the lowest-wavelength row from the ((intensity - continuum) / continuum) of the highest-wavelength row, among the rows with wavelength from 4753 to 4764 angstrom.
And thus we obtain 1.1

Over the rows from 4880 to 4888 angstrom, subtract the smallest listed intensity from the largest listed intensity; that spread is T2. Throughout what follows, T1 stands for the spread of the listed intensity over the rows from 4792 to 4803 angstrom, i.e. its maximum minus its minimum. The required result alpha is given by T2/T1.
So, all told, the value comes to 0.19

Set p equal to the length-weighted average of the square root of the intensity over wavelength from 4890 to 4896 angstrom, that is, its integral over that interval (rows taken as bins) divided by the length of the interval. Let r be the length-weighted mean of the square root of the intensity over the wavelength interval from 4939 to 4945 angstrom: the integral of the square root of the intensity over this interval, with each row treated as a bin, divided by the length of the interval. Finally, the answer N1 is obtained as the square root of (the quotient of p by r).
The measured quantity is 1.05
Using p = 5.19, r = 4.72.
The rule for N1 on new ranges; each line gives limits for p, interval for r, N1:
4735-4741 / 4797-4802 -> 0.80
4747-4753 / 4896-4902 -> 0.88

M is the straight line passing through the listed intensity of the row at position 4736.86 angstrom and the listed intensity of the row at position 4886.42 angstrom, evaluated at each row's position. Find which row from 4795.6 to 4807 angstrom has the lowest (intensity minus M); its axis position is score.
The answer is 4806.07 angstrom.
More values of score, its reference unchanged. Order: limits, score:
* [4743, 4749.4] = 4743.41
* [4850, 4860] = 4855.01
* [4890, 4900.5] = 4899.94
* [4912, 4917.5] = 4916.89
